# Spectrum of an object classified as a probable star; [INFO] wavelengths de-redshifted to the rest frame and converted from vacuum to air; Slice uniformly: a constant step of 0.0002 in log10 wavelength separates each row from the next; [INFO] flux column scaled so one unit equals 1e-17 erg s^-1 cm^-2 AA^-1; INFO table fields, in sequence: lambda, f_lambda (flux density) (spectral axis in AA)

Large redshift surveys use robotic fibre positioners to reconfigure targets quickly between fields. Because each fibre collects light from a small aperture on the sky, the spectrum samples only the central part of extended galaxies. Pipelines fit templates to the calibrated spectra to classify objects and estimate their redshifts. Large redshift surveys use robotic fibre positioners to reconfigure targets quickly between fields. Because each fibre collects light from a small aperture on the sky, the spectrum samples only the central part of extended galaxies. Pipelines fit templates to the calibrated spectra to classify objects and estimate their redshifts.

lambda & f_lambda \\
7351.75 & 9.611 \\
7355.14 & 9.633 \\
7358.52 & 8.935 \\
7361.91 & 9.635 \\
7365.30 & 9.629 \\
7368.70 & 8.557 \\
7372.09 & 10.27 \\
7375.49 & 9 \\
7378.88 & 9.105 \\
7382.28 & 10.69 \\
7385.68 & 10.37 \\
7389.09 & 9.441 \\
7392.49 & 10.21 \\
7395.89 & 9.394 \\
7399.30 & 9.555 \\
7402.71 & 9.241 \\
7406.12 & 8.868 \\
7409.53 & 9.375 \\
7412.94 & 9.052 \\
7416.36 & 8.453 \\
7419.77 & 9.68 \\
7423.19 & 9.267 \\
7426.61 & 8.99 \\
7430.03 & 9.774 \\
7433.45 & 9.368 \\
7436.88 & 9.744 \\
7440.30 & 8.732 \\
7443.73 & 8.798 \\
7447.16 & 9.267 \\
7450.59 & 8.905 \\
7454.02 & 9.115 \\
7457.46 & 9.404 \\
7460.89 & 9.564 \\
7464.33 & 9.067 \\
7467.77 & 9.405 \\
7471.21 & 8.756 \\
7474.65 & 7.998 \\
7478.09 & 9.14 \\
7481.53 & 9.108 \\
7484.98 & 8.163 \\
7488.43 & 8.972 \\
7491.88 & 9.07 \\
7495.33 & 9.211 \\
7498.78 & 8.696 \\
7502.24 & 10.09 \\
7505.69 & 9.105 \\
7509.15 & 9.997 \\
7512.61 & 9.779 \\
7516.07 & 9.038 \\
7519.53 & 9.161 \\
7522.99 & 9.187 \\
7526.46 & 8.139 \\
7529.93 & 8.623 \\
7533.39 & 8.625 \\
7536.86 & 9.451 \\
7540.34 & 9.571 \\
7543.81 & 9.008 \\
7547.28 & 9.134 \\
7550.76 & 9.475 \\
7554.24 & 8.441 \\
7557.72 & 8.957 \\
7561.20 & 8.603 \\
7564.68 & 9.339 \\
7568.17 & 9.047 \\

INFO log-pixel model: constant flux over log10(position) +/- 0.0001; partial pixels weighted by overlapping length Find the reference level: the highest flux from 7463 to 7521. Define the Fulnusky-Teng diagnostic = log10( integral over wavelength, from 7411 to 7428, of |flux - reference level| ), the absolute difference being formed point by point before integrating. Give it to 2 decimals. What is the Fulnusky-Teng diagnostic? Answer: 1.23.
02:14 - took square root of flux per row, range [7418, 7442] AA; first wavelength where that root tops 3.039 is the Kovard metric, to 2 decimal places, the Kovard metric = 7419.77 AA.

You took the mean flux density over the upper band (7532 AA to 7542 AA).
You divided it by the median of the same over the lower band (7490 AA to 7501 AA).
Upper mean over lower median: 1.02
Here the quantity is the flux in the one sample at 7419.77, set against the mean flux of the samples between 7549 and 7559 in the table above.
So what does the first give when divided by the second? 1.08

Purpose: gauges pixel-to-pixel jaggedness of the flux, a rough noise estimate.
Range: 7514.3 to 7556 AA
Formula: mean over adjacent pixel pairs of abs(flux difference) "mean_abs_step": 0.427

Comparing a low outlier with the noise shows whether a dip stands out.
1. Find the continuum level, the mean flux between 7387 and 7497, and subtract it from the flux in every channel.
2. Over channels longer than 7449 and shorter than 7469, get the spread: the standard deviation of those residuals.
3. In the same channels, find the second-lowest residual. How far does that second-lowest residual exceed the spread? -0.3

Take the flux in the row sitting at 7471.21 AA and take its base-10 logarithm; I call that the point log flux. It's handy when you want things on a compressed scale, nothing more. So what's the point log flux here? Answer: 0.94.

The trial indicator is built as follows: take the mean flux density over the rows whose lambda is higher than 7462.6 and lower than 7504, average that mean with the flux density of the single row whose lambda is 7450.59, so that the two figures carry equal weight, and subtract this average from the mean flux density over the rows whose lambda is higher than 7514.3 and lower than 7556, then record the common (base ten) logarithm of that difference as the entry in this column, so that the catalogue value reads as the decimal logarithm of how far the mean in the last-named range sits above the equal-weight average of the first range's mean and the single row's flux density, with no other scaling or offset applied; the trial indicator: -1.3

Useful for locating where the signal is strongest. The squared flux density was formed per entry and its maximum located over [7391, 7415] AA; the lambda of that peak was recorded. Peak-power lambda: 7392.49 AA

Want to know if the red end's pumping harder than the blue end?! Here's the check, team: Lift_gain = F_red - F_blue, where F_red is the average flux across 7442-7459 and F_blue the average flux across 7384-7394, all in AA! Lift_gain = -0.91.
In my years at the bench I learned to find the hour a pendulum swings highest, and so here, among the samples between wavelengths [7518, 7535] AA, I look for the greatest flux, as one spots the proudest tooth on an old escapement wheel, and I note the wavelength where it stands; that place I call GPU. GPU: 7522.99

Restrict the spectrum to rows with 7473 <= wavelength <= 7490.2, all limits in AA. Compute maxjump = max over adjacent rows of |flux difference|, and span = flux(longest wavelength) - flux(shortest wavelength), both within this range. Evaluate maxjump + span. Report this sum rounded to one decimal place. 2.1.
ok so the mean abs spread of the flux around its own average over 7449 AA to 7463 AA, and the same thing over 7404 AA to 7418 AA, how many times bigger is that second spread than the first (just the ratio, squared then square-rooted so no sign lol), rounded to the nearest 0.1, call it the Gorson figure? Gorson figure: 1.2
